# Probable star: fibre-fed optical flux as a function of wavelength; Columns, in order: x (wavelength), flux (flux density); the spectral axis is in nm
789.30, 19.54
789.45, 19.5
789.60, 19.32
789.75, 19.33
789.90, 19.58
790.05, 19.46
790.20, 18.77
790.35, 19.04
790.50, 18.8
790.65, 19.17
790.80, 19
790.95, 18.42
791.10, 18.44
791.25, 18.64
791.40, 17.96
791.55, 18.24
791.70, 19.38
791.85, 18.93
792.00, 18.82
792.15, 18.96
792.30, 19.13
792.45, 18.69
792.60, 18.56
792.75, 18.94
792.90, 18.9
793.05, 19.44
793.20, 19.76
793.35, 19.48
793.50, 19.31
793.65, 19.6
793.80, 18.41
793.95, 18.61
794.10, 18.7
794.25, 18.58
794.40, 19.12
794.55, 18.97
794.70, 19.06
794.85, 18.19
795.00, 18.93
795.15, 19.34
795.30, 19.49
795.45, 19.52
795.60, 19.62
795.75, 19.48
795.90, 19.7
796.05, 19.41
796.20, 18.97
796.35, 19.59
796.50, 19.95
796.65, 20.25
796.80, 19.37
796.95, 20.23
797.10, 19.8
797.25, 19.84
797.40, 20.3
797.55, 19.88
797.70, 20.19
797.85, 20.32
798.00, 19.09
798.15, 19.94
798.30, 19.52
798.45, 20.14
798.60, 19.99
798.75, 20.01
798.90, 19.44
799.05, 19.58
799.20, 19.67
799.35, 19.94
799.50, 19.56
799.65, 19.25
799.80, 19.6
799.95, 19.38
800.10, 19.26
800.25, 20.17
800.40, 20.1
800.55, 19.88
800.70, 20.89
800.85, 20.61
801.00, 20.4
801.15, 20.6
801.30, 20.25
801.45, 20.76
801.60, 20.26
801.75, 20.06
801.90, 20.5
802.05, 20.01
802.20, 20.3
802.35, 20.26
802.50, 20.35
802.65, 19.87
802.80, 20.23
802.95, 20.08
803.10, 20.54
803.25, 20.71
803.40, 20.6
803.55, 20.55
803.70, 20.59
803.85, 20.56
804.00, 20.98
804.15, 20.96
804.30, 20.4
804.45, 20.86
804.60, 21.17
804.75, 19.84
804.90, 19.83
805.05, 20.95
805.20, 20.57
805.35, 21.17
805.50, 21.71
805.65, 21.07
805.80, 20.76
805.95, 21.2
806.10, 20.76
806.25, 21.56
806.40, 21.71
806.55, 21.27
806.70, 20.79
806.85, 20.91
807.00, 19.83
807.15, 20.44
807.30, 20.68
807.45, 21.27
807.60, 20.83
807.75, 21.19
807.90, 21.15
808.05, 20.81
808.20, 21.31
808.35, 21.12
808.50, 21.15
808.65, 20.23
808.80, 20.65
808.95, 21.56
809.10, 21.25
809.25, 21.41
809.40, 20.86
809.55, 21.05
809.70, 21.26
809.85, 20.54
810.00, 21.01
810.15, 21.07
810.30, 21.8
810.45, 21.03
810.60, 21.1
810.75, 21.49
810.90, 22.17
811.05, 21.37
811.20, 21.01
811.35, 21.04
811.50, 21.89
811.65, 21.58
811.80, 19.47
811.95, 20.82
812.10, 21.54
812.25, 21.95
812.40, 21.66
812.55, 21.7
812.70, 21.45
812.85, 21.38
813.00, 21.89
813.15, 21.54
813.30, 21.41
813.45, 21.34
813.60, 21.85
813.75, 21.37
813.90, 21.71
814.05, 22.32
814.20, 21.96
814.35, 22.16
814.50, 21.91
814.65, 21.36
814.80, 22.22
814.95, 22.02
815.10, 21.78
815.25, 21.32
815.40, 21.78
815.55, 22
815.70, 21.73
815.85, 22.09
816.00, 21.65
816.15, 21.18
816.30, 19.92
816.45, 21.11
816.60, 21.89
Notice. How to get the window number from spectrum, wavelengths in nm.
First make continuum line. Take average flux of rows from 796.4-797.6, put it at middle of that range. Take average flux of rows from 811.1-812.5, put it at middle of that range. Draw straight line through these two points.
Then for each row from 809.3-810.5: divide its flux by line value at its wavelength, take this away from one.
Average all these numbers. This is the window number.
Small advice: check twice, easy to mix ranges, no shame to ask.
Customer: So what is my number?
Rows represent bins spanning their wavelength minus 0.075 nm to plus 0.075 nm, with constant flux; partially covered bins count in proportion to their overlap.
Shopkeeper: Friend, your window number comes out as -0.0010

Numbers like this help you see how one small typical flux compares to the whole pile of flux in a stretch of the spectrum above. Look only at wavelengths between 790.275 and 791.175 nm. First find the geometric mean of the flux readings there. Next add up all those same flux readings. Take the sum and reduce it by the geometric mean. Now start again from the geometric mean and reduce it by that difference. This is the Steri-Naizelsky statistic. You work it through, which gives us -75.3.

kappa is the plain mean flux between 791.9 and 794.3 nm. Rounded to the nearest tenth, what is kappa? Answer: 19.0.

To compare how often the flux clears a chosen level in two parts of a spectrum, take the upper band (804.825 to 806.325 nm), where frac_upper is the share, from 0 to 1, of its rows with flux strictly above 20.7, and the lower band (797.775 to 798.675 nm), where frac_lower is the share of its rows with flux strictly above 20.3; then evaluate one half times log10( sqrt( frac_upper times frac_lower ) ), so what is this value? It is -0.22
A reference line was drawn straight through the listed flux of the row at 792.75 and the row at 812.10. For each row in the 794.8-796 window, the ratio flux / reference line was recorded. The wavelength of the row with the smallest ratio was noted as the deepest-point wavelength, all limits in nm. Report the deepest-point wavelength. 794.85 nm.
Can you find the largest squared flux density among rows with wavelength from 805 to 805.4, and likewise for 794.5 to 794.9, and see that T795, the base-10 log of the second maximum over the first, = -0.09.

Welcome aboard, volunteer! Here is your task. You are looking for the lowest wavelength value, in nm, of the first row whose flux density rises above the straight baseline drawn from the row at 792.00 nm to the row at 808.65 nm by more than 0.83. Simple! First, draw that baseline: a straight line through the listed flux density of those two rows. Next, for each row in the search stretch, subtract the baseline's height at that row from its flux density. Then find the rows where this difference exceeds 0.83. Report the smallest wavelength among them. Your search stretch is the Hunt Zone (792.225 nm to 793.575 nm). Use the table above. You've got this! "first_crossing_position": 793.20 nm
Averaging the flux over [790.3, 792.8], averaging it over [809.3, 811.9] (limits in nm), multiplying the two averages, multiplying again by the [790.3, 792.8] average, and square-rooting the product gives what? 86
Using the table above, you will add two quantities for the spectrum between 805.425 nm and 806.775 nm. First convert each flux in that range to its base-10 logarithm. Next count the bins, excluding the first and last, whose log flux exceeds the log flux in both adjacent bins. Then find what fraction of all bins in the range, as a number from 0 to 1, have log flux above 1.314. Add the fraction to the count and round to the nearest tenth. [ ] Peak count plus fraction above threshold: 3.0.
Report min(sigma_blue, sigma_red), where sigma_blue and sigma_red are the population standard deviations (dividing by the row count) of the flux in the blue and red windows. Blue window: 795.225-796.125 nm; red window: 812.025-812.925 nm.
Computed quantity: 0.10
